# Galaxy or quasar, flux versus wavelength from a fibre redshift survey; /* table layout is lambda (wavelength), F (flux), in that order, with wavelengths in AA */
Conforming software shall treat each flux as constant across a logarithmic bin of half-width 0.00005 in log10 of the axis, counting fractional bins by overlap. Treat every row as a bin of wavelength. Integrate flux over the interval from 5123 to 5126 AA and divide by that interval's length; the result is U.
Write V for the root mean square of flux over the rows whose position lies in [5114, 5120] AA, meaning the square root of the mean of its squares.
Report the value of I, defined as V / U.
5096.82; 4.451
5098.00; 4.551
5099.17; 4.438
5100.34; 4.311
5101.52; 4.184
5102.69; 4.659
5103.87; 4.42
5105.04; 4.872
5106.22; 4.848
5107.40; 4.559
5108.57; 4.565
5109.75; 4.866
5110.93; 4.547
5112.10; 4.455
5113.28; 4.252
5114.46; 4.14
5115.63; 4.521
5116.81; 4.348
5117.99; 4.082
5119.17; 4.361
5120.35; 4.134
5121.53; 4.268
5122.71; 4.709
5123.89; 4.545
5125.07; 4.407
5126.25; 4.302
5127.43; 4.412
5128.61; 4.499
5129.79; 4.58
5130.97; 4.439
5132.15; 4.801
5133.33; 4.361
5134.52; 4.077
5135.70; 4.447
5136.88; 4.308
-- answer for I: 0.96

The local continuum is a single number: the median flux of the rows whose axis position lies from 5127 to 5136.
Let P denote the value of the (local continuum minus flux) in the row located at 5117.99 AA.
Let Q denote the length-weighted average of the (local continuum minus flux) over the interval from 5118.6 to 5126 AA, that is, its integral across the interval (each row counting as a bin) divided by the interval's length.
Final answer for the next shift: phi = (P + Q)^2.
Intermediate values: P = 0.4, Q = 0.044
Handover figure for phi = 0.16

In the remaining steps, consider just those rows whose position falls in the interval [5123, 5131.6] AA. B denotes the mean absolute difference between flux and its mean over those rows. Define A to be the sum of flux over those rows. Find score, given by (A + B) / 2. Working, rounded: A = 31.2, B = 0.074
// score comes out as 15.6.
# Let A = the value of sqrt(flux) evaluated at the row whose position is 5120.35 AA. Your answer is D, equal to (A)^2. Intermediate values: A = 2.03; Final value 4.13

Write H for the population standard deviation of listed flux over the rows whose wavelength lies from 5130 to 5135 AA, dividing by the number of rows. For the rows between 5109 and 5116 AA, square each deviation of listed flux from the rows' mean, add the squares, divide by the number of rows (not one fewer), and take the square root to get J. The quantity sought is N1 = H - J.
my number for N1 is 0.03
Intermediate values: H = 0.258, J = 0.23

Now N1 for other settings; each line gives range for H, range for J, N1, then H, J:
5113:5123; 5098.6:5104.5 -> 0.03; 0.190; 0.16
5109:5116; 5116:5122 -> 0.12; 0.232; 0.11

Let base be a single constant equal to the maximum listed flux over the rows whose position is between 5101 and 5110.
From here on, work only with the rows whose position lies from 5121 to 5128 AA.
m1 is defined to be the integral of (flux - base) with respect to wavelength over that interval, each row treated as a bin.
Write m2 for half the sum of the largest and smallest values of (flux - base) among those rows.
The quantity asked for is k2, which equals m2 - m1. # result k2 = 2.6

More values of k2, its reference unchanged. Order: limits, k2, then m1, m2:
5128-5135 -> 2.4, -2.8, -0.43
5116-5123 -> 3.5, -4.0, -0.48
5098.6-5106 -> 2.4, -2.8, -0.34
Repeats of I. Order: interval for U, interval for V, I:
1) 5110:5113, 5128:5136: 0.99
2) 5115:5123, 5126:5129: 1.02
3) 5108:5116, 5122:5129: 1.00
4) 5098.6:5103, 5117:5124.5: 0.99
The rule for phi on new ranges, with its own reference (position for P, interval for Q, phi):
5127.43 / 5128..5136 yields 0.00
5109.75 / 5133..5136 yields 0.06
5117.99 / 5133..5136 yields 0.28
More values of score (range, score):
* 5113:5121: 15.0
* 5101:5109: 16.1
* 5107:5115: 15.8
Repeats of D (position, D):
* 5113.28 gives 4.25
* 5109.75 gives 4.87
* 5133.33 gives 4.36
